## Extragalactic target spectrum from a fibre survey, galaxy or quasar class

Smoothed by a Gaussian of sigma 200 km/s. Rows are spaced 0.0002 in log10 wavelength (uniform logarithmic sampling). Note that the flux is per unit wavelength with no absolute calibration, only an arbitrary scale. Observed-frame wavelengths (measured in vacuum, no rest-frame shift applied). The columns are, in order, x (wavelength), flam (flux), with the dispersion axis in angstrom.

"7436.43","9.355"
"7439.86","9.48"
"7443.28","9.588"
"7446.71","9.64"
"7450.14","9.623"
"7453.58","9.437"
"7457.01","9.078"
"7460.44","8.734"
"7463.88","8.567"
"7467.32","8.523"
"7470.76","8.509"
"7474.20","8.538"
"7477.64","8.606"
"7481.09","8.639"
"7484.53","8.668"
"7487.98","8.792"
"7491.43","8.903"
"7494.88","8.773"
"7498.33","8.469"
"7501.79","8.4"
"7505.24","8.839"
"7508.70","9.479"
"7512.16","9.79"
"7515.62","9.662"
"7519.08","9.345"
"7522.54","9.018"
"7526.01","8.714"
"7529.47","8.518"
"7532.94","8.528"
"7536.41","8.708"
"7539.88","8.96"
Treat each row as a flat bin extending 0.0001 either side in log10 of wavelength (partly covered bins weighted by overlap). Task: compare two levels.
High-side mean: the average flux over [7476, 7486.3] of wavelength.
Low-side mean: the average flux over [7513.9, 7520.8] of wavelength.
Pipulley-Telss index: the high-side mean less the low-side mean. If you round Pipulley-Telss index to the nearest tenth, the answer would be -0.9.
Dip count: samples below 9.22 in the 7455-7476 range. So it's 6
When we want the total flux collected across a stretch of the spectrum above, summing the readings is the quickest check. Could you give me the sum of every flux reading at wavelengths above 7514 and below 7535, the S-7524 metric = 54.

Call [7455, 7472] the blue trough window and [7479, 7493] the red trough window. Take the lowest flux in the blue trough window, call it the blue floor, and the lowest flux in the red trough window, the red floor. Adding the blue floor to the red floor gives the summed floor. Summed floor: 17.1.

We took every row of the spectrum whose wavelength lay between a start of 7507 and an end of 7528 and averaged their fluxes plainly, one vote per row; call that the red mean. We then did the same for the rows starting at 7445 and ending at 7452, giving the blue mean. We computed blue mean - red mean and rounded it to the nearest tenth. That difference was 0.3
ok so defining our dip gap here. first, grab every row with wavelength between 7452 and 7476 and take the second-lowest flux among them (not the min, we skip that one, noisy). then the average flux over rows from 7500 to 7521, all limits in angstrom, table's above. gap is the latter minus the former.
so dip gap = 0.73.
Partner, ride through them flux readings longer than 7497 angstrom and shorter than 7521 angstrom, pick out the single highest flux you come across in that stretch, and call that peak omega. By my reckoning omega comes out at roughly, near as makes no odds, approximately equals 9.79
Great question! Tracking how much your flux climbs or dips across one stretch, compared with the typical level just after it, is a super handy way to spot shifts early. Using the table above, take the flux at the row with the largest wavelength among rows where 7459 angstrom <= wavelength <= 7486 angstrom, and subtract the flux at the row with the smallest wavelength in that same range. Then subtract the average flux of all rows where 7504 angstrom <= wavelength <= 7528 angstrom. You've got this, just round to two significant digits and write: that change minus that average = -9.3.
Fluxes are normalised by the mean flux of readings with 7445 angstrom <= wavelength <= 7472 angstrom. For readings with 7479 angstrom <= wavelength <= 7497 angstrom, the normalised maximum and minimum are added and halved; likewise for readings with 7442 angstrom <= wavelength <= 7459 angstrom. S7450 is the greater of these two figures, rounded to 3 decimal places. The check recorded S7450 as 1.038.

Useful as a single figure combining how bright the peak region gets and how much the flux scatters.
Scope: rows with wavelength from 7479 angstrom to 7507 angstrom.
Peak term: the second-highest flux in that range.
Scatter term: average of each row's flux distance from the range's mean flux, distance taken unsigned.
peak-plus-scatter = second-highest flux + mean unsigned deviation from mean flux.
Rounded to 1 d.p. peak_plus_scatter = 9.0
